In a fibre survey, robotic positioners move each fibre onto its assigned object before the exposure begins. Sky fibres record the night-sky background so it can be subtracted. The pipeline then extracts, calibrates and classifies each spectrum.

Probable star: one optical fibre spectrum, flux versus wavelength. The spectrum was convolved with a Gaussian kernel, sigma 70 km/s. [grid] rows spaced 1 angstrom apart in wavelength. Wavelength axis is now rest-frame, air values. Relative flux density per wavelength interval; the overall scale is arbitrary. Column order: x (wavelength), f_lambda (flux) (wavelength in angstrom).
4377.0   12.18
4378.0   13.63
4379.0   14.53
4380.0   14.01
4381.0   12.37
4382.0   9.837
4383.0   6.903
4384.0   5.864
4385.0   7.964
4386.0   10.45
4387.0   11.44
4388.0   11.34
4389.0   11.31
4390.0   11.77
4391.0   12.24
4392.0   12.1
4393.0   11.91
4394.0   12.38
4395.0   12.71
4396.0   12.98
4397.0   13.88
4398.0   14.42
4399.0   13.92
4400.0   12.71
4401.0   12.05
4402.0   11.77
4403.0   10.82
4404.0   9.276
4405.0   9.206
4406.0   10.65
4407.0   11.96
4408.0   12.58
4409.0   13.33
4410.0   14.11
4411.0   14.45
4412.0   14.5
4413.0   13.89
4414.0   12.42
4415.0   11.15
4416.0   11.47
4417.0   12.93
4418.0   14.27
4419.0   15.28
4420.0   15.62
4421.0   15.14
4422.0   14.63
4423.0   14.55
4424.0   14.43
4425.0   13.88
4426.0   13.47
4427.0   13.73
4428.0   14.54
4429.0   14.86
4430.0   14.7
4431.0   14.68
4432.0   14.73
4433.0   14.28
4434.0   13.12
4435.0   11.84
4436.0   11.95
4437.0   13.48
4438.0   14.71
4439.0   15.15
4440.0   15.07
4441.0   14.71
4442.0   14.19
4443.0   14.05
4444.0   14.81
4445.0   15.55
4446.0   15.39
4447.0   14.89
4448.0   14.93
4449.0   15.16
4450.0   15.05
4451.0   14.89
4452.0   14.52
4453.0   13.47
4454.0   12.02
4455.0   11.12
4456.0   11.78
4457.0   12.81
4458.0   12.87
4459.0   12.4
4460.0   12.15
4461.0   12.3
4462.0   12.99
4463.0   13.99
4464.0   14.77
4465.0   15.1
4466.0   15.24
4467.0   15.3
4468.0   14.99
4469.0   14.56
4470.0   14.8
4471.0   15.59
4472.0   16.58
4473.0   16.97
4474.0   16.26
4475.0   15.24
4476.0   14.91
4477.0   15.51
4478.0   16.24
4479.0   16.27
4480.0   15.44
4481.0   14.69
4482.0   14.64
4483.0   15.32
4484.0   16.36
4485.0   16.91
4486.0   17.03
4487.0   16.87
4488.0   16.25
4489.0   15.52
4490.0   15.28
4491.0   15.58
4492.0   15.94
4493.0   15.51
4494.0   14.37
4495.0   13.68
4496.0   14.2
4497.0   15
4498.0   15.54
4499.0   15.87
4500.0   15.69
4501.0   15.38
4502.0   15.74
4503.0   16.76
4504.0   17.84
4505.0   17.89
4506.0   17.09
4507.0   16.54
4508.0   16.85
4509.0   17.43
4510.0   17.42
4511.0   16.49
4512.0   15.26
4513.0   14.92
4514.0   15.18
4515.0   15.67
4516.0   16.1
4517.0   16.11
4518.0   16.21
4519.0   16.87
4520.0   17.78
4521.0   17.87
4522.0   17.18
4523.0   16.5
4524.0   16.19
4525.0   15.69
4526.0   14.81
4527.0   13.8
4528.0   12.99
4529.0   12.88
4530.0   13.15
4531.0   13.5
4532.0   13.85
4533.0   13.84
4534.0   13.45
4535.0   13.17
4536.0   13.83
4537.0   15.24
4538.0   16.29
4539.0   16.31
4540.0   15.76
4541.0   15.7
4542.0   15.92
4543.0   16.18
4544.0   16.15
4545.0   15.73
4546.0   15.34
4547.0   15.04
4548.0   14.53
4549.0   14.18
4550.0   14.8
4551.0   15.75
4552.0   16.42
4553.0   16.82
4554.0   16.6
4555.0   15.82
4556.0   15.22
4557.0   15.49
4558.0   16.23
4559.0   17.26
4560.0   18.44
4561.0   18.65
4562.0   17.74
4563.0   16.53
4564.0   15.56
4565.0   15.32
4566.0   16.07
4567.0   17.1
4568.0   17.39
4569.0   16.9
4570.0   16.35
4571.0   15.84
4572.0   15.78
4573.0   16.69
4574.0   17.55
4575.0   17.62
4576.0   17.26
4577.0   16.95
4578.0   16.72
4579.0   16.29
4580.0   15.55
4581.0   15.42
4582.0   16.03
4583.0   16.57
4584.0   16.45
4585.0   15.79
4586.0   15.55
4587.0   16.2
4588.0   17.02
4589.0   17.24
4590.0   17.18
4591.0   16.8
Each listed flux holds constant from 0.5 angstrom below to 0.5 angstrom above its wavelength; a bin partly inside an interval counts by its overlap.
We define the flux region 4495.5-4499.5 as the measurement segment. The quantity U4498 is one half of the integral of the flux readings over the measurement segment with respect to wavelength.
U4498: 30.3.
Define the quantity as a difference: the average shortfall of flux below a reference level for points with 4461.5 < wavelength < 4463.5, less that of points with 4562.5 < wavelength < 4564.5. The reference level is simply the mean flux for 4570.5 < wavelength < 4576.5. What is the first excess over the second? 2.6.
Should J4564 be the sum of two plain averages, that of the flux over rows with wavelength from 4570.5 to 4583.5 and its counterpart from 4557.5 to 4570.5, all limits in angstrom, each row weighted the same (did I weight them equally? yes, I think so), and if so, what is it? 33.4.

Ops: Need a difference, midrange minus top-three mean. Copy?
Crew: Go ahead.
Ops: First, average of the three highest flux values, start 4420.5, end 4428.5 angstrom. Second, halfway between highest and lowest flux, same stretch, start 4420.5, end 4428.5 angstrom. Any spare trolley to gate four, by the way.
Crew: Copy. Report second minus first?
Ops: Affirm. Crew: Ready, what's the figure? -0.47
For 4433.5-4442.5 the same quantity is -1.48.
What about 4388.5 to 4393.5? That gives -0.31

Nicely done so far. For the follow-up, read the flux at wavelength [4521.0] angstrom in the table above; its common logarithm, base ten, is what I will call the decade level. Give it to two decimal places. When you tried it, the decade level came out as 1.25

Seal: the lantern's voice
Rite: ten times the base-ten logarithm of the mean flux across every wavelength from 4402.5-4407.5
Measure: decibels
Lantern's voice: 10.2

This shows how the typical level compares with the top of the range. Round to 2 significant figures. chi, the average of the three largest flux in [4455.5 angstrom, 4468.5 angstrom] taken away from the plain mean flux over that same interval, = -1.6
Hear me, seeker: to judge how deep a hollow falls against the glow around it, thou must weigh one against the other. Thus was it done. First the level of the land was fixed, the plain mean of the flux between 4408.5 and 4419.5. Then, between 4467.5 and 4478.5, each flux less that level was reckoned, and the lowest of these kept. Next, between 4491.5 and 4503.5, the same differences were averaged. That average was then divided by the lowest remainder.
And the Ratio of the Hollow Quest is 1.7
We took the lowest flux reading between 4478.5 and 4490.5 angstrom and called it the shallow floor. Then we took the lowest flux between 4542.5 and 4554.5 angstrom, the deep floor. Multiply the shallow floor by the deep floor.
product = 208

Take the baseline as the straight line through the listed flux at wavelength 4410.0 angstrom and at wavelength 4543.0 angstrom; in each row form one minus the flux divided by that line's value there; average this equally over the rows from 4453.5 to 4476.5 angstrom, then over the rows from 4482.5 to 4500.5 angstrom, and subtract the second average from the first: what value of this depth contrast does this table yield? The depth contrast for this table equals 0.07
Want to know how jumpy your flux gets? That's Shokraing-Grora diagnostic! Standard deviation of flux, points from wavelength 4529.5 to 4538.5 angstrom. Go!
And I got 1.0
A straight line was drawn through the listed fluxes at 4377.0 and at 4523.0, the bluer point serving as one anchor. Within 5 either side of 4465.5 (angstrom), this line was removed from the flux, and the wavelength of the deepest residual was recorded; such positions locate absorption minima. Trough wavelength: 4461.0 angstrom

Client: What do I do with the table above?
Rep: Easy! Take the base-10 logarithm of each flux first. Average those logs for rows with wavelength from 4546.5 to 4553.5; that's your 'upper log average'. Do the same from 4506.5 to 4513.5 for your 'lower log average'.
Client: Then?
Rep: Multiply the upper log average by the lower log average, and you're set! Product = 1.44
